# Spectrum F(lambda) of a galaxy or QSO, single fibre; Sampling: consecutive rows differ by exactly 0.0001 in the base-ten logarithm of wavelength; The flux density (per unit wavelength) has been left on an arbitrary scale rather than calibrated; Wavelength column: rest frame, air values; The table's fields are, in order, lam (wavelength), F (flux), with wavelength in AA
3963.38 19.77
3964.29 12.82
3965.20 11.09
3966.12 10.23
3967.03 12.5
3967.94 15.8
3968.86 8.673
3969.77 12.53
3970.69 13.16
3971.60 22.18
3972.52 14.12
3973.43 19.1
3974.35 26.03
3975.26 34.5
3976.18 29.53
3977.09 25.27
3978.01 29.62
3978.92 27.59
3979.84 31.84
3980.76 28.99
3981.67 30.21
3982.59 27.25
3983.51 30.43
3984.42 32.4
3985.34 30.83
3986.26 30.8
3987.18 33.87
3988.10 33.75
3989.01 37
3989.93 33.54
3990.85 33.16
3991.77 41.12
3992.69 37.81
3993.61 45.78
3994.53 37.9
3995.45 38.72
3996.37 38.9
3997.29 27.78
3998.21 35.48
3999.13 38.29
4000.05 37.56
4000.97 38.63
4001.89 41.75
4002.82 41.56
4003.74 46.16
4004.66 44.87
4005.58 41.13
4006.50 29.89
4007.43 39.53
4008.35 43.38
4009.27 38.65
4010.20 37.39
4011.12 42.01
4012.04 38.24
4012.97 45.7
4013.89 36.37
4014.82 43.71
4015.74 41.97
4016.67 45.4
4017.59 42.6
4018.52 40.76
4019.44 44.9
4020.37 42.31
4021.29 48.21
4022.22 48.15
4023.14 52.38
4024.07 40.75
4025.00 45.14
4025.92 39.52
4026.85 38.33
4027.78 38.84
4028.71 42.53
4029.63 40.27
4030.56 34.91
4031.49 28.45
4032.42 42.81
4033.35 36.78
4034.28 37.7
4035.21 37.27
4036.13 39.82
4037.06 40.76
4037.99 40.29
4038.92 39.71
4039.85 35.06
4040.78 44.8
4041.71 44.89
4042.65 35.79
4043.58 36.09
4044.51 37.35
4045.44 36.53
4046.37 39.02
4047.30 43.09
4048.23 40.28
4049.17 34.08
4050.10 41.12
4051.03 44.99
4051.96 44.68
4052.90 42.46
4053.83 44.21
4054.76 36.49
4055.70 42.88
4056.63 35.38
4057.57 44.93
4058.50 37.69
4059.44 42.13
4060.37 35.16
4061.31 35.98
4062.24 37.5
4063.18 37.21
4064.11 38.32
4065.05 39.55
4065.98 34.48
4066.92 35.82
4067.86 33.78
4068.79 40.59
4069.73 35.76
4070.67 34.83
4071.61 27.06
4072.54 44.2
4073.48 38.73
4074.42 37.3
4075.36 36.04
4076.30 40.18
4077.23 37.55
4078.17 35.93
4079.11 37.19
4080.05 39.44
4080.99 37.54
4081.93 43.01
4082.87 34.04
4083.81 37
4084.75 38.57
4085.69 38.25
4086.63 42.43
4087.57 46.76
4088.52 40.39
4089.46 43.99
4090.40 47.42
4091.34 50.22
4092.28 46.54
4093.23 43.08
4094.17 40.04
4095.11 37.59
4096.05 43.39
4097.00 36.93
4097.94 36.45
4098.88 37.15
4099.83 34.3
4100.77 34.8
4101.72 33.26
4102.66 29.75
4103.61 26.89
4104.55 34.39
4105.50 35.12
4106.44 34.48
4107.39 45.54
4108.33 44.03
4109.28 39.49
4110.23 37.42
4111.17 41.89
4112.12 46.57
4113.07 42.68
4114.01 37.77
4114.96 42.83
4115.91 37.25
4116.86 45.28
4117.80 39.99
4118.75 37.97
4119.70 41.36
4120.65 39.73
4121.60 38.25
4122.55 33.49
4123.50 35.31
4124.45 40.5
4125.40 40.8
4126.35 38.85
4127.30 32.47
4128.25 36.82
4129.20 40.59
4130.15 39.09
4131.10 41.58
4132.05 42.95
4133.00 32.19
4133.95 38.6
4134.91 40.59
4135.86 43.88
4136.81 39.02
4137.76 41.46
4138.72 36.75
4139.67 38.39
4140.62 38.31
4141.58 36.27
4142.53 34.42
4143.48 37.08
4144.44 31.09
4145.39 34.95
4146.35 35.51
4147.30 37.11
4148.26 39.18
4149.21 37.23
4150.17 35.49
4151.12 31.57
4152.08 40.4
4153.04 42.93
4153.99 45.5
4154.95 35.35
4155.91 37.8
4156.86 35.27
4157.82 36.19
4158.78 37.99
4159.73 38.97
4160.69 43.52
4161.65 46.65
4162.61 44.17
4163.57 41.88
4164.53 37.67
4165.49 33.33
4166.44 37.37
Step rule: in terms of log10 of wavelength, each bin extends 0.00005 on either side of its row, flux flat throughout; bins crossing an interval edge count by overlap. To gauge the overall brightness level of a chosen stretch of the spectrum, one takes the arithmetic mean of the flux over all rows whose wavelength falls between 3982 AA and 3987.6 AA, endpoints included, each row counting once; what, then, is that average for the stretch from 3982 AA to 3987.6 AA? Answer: 31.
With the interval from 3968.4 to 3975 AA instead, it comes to 17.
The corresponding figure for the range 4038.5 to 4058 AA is 40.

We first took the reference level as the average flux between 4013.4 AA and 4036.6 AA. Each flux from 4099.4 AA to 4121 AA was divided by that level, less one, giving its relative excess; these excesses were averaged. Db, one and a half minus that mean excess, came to 1.568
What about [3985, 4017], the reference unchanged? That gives 1.565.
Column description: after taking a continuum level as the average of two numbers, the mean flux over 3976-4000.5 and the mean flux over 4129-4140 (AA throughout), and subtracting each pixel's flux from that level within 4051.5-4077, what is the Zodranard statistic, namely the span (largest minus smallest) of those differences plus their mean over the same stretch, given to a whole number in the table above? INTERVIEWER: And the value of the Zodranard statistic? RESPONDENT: 16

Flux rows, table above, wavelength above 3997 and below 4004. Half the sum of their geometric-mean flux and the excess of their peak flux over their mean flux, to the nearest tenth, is 22.9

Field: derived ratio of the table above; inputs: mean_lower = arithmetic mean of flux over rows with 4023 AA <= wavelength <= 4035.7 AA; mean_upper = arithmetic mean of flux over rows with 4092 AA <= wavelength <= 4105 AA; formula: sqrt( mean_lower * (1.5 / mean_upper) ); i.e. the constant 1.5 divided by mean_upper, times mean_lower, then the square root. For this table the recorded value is 1.27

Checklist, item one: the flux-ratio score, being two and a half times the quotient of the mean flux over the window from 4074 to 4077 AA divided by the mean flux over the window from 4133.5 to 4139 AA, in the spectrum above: 2.36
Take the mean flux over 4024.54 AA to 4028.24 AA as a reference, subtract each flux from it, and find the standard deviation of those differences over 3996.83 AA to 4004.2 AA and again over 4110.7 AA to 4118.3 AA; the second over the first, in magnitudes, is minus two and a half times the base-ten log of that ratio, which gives 0.5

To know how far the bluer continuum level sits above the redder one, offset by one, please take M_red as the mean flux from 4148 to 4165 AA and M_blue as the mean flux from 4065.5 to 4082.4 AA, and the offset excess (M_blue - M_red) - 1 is -3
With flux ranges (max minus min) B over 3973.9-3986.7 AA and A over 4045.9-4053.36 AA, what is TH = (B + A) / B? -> 2.2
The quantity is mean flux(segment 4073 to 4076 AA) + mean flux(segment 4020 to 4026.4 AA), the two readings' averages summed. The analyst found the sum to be 83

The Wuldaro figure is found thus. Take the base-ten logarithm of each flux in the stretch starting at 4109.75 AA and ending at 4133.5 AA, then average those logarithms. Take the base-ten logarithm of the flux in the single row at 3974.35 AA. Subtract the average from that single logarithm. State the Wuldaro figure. -0.18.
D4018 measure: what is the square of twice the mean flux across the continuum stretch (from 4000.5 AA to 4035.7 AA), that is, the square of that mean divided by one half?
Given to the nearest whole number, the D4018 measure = 6732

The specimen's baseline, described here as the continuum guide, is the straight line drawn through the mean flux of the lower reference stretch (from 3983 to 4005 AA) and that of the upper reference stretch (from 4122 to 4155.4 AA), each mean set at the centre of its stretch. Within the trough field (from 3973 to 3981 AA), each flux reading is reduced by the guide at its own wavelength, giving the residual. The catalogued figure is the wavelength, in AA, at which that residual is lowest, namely 3973.43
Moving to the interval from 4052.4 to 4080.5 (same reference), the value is 4071.61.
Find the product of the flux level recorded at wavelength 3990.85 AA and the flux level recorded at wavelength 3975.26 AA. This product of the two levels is 1144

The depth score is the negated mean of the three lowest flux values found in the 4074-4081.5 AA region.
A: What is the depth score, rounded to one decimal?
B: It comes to -36.4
